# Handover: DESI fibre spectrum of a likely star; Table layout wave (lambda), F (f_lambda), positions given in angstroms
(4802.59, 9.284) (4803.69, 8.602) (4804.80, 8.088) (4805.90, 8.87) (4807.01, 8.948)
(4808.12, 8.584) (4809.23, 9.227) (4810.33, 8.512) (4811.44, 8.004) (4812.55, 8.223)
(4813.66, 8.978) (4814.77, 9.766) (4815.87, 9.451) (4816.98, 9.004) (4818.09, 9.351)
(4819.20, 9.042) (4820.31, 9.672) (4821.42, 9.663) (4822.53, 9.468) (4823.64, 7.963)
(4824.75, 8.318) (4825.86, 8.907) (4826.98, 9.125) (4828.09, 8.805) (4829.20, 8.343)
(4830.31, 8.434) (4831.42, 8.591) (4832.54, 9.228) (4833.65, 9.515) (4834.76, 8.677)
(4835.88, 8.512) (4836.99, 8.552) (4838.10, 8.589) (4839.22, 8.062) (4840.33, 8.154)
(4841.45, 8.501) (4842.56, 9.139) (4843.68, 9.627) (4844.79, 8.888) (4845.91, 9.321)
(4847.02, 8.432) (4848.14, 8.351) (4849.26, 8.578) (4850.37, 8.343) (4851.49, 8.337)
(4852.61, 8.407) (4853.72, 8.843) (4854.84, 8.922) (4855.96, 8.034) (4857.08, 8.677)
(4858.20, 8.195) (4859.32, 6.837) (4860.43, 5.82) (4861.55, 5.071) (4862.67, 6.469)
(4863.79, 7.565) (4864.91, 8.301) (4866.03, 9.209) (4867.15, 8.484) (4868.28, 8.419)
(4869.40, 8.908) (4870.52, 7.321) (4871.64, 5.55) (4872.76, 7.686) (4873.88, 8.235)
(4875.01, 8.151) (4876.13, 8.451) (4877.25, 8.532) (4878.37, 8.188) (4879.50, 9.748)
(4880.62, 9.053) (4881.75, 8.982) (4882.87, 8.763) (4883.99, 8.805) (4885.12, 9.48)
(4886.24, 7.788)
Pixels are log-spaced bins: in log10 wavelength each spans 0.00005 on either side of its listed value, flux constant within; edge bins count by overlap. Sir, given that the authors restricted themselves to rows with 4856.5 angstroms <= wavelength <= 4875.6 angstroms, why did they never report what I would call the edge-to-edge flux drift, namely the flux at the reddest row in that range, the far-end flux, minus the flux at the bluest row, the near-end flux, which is -0.53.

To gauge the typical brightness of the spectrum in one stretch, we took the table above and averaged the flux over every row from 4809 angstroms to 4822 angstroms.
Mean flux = 9.1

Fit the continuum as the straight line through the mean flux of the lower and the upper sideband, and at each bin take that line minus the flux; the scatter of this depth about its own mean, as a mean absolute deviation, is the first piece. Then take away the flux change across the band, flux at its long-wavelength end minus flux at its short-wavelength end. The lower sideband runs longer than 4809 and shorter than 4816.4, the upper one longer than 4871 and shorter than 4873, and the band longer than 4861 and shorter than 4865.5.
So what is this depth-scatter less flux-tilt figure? -2.1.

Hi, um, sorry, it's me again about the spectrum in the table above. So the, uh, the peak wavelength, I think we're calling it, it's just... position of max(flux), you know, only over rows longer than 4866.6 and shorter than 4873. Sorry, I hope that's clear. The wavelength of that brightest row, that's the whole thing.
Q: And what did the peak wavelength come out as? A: 4869.40 angstroms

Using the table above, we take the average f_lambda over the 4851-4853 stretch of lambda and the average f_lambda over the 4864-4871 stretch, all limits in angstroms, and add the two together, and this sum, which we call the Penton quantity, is 16.8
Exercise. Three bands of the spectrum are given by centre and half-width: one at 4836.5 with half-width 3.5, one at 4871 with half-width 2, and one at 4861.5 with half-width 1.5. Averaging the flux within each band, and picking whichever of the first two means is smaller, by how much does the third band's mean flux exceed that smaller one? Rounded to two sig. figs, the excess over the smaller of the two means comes -1.6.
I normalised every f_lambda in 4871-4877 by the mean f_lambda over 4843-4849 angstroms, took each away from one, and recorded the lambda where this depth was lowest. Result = 4876.13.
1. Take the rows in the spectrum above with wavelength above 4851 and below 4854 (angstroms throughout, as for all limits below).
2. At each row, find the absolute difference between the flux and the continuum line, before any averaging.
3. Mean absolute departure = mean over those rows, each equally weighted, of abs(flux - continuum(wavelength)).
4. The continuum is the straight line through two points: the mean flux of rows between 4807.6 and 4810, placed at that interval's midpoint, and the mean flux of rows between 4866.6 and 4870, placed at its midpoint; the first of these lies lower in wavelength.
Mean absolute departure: 0.26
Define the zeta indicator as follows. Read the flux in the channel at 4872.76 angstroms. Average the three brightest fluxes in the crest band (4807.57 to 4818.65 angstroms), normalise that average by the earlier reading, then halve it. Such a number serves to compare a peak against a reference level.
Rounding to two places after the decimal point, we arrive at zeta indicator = 0.62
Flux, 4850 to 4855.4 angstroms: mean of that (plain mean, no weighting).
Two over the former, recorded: 0.233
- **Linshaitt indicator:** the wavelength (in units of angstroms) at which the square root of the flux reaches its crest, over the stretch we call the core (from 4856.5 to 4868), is 4866.03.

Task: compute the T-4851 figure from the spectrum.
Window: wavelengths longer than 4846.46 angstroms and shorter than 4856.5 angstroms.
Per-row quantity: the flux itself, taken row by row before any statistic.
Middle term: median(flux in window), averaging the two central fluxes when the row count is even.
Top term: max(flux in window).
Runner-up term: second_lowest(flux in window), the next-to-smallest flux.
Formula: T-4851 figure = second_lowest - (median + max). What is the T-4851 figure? -9.0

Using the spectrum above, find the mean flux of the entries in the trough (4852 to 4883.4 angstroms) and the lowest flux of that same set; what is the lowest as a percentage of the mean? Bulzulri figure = 63.2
